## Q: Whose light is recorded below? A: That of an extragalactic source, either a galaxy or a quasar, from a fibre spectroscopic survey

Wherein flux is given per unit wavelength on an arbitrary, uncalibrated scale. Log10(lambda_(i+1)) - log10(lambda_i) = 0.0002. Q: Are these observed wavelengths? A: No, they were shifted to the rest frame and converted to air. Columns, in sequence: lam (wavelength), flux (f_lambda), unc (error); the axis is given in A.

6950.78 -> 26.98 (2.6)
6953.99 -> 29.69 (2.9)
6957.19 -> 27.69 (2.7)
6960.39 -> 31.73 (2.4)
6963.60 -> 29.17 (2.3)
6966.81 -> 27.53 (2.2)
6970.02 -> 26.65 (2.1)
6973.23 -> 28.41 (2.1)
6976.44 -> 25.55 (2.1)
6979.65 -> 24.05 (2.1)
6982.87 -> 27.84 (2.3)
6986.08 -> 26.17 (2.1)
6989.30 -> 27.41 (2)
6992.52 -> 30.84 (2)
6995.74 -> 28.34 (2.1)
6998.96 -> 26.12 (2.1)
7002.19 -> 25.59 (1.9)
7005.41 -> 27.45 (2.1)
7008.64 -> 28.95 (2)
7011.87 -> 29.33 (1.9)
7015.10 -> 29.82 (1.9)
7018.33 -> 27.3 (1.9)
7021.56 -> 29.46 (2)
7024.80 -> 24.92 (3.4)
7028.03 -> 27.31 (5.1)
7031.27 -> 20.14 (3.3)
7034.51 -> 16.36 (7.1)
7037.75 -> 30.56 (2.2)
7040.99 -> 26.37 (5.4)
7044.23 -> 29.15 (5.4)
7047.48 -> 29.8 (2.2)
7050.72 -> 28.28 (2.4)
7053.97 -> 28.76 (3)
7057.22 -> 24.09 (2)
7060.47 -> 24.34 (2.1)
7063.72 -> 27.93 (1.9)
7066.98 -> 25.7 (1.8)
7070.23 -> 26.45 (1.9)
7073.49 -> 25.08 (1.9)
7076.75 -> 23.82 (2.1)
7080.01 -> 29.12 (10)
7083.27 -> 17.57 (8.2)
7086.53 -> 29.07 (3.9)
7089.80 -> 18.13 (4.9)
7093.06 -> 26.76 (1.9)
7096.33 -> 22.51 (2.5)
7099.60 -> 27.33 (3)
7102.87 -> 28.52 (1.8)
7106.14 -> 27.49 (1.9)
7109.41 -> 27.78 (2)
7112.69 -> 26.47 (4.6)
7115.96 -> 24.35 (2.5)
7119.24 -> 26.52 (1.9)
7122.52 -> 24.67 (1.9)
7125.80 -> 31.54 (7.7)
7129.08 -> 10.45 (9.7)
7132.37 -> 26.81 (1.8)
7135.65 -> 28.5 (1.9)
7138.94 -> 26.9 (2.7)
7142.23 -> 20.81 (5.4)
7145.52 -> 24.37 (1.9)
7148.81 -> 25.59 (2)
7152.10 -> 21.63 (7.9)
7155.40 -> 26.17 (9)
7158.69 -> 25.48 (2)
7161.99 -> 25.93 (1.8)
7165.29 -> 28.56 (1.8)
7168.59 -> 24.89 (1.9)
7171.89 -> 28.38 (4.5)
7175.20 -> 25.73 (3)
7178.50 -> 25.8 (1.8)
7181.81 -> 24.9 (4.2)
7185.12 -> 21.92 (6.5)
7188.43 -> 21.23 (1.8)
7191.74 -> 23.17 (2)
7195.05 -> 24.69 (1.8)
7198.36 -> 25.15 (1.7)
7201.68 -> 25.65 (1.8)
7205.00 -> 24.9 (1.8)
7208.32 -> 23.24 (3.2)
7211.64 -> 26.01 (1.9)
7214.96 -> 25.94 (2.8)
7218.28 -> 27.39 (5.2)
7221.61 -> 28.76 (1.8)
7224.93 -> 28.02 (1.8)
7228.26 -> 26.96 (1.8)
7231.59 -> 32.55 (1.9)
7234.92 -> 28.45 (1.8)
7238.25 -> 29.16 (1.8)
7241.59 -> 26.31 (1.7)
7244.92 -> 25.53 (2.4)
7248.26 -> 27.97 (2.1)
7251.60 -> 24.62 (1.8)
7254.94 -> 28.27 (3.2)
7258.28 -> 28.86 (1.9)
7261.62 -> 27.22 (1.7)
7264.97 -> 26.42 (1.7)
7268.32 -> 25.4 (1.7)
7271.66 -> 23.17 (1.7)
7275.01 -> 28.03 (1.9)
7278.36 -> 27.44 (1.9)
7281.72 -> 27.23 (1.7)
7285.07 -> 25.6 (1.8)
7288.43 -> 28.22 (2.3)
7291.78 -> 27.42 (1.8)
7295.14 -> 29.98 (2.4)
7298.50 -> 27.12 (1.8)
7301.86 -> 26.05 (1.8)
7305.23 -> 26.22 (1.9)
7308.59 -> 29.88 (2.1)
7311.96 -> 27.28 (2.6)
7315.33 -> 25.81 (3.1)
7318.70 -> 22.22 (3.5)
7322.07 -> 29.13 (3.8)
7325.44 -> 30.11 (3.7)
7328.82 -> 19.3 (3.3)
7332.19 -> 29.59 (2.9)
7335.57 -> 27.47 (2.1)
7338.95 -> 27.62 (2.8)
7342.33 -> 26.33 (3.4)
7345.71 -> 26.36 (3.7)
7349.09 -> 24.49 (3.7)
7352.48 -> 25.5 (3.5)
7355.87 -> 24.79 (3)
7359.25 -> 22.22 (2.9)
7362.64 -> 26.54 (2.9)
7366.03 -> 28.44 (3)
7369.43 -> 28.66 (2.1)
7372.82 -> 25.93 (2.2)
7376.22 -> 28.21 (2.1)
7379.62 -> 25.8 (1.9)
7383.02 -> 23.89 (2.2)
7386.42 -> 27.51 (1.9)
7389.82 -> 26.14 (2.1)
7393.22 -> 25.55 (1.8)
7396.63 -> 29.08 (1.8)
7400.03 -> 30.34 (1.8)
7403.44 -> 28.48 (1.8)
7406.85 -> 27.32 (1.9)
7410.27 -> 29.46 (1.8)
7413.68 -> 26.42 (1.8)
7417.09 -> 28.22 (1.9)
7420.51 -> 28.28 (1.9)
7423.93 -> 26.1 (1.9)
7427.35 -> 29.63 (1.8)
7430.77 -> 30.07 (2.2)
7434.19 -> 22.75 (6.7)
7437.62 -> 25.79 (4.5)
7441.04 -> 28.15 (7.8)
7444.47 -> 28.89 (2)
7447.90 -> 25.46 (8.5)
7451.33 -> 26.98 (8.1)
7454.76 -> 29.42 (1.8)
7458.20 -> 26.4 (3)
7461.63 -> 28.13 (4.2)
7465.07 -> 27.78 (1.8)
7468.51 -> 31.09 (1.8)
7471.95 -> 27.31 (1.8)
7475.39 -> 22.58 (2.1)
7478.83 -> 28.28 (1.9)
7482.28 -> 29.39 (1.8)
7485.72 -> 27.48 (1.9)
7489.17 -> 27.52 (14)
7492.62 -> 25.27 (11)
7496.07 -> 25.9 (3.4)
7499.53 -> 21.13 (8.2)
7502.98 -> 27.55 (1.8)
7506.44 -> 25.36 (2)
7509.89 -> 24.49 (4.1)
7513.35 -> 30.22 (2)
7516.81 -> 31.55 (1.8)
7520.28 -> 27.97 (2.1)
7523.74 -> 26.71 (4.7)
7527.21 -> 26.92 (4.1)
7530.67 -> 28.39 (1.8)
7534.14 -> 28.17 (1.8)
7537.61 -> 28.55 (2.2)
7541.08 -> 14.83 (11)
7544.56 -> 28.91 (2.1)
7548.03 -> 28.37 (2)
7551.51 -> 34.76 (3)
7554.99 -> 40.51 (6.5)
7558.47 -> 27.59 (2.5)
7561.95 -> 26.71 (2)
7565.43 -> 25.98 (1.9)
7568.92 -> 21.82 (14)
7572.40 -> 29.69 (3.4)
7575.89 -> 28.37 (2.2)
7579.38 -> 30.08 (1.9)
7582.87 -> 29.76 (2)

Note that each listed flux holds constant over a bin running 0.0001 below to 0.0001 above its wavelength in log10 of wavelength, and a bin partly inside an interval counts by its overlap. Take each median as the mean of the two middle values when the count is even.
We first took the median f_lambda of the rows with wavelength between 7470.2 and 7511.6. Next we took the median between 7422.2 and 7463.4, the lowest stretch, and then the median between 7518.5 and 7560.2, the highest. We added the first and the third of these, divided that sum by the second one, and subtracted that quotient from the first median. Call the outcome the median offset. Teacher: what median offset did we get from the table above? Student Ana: 24.6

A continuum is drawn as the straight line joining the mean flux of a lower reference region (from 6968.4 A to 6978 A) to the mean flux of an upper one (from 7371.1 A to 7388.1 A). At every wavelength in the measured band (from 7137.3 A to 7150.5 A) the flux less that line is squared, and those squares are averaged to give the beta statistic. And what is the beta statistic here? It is 10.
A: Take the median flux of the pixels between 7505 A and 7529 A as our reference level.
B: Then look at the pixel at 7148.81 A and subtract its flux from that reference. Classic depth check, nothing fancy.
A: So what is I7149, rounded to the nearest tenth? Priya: 1.3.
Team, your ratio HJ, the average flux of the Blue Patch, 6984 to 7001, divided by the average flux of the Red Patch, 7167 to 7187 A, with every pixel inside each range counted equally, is 1.10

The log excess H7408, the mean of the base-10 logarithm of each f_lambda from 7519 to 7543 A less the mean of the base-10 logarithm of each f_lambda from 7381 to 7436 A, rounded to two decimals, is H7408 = -0.03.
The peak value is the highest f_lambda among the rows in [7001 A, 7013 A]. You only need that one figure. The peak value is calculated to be 29.33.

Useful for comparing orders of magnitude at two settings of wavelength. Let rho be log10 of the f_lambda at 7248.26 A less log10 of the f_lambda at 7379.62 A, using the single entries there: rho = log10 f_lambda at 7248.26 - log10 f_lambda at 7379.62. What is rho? 0.035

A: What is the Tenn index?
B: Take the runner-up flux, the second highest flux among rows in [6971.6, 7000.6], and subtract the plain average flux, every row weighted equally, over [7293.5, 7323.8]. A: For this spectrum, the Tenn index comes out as 1.3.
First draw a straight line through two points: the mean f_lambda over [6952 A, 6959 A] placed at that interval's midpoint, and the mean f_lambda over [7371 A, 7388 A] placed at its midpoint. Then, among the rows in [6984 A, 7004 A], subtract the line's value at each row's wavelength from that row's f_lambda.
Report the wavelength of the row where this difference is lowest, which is 7002.19 A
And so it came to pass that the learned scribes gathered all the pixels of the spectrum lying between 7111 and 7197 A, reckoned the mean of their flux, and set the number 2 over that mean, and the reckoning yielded 0.0806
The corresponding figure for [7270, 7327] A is 0.0738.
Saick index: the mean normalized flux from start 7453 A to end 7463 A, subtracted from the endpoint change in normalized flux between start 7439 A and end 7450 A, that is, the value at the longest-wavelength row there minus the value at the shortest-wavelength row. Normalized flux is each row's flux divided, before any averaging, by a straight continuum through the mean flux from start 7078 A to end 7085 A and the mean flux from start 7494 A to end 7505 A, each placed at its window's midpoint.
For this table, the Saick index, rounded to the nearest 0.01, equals -1.24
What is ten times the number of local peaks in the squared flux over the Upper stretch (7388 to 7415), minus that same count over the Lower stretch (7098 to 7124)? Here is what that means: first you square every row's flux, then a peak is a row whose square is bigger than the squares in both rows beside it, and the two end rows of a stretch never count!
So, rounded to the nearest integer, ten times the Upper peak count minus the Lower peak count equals 17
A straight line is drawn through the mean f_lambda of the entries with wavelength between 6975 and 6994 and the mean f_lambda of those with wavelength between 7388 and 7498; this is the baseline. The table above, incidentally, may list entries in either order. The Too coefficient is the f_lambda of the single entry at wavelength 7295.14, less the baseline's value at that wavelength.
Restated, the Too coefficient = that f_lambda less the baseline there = 2.7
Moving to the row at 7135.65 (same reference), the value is 1.4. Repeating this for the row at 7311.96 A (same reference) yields -0.1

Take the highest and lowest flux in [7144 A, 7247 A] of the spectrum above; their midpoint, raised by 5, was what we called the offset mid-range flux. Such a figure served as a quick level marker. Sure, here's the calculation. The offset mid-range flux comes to 32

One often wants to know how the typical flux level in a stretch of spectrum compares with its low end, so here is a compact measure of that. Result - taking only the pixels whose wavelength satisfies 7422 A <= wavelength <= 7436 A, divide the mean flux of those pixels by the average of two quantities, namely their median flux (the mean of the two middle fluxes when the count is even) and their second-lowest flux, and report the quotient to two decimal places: 1.01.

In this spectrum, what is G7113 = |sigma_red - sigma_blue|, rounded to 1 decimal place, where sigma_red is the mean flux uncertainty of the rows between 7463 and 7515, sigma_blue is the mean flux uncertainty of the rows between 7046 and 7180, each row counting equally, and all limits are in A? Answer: 0.6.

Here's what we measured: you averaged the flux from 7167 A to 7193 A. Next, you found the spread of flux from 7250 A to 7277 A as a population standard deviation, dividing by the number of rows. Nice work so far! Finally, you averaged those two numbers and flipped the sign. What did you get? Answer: -13.2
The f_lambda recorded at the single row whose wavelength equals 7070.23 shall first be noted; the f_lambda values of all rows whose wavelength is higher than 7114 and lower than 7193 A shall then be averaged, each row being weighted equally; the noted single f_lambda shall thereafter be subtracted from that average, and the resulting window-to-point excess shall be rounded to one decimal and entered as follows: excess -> -1.7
